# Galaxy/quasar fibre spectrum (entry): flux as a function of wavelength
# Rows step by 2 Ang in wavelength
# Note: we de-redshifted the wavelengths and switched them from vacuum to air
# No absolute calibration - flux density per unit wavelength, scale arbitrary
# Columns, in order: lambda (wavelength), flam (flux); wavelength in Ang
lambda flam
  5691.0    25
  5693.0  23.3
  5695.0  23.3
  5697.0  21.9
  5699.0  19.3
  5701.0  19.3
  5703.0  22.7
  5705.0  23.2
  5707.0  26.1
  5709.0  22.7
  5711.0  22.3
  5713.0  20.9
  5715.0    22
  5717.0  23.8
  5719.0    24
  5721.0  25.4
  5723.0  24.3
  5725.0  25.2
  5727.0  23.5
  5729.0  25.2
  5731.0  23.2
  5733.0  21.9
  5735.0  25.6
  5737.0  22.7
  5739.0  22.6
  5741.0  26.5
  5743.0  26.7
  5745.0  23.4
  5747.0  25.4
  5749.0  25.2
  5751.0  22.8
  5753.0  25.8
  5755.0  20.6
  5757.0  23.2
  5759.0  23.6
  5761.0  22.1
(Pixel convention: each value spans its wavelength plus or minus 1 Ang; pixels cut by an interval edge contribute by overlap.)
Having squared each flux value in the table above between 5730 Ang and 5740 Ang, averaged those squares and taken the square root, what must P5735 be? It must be 23.2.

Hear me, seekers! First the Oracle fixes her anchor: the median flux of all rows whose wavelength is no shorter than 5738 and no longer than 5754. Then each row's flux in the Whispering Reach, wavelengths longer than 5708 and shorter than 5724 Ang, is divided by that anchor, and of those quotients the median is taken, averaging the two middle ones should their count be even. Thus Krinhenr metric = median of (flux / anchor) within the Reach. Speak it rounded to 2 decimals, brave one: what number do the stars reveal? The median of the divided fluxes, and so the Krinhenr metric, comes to 0.92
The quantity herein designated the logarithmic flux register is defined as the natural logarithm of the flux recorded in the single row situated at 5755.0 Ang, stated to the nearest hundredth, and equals 3.03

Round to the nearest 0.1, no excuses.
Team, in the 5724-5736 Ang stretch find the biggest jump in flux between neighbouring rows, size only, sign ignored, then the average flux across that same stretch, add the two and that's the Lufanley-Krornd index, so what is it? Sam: 27.8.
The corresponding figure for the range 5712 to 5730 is 25.6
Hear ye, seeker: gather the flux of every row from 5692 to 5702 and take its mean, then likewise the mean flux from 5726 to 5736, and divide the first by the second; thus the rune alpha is 0.90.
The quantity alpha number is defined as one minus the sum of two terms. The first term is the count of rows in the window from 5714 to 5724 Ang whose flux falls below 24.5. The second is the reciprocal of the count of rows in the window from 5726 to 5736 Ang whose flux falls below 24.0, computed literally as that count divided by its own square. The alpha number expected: -3.33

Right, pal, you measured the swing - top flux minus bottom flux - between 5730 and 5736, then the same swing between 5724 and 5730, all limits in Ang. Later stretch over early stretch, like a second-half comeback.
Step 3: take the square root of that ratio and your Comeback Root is 1.48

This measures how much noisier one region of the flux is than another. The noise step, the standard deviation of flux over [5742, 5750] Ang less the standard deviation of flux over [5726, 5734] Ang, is 0.0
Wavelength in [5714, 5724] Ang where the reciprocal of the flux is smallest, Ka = 5721.0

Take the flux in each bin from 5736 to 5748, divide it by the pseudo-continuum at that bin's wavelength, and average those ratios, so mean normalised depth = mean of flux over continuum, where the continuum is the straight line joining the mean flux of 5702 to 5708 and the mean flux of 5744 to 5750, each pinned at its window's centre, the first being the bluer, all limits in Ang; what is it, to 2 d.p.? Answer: 1.00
